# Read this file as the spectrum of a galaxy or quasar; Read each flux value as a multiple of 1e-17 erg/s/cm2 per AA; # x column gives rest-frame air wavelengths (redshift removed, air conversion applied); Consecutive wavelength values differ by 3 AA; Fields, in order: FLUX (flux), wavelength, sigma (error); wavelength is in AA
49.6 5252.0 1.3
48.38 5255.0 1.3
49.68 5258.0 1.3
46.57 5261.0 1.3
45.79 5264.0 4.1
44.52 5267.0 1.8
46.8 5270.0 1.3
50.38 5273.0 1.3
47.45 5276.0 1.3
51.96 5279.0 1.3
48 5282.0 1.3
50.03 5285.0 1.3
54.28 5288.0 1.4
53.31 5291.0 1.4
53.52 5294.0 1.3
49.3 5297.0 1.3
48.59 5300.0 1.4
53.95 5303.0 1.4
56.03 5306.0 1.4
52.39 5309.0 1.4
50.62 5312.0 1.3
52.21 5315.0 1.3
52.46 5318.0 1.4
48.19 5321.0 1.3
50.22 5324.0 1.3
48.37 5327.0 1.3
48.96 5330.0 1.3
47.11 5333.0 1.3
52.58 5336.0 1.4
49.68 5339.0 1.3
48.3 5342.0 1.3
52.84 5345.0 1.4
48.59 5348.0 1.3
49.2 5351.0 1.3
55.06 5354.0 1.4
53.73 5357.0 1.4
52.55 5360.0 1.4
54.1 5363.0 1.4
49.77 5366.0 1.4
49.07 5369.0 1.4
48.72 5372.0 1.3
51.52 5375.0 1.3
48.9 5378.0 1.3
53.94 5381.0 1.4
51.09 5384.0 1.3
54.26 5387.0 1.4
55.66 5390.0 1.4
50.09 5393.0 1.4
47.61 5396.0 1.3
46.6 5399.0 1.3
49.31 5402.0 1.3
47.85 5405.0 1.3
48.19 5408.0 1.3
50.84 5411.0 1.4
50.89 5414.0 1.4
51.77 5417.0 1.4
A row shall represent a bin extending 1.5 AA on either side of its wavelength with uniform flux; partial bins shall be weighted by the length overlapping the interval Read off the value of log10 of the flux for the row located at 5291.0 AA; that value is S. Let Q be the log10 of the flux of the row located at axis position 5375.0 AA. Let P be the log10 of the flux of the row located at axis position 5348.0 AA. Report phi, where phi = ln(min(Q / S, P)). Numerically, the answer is -0.01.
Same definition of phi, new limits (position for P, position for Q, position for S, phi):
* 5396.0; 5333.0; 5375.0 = -0.02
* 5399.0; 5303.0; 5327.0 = 0.03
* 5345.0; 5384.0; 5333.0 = 0.02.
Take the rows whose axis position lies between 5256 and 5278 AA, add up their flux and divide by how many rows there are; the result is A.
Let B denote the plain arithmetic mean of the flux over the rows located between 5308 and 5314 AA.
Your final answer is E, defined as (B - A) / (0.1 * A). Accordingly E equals 0.9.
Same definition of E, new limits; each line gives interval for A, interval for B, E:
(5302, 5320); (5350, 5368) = -0.1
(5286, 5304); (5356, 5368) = 0.1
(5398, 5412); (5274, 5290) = 0.4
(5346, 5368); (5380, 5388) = 0.2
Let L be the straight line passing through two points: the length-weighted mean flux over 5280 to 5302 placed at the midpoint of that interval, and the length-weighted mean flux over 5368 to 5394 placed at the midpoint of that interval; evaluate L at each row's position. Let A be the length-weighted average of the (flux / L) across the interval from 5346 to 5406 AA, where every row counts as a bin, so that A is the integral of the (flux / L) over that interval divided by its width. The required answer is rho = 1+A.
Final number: 1.99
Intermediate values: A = 0.99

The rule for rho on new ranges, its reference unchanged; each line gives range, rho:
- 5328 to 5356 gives 1.98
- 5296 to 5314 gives 2.01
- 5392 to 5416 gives 1.95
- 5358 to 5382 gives 1.99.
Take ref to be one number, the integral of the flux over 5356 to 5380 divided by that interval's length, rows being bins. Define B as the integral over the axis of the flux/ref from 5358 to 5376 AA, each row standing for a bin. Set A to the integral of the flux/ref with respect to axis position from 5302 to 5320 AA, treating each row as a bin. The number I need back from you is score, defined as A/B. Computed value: 1.03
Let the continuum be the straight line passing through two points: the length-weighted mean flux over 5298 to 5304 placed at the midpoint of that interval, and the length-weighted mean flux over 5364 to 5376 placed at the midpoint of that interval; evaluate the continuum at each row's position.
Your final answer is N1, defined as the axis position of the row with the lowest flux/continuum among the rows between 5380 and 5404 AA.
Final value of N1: 5399.0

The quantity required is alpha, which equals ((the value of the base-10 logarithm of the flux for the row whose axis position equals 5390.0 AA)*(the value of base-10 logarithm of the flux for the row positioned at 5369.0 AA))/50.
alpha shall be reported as 0.0590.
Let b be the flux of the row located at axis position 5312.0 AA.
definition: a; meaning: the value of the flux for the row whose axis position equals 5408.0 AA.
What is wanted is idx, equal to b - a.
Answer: 2.4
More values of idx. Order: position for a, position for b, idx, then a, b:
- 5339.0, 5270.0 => -2.9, 49.68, 46.8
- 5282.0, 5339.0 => 1.7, 48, 49.68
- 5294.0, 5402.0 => -4.2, 53.52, 49.31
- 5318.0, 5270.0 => -5.7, 52.46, 46.8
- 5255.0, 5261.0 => -1.8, 48.38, 46.57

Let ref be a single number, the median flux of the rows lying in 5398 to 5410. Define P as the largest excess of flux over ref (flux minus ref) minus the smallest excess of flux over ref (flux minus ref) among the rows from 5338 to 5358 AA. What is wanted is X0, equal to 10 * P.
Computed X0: 68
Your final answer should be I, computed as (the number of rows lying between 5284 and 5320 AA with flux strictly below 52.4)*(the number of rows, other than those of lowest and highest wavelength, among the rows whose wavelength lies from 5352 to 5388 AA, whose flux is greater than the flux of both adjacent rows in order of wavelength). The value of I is 18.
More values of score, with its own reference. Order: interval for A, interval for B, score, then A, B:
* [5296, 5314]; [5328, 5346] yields 1.04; 18.3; 17.6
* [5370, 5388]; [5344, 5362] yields 0.99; 18.1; 18.3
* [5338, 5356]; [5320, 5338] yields 1.03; 17.9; 17.4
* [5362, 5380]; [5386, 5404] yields 1.00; 17.8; 17.8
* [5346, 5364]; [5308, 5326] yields 1.02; 18.4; 17.9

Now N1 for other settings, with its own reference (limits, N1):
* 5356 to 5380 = 5372.0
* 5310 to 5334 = 5333.0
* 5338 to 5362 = 5342.0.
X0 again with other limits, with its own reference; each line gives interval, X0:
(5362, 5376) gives 54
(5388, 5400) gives 91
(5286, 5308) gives 74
